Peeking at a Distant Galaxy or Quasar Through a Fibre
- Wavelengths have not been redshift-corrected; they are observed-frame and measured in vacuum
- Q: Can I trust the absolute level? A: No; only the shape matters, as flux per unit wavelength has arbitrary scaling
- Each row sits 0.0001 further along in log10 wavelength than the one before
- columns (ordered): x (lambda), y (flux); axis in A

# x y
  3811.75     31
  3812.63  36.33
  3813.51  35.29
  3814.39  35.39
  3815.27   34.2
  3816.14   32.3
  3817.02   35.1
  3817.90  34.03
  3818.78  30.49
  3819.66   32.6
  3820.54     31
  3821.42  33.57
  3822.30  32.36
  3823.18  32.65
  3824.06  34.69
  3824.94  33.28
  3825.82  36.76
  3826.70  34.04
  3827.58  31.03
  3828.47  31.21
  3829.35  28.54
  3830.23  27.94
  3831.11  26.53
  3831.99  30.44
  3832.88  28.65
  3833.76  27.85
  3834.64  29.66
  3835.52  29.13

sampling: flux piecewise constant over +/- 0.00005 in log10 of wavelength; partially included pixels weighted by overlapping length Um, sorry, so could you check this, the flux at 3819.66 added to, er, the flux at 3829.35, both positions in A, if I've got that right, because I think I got 61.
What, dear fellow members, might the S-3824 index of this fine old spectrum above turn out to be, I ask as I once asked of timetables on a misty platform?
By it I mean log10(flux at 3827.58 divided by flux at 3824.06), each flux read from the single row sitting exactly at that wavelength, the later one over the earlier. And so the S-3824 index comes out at -0.05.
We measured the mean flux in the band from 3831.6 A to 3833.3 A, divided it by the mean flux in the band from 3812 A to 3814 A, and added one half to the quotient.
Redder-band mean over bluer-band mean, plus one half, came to 1.33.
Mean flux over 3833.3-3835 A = 28.8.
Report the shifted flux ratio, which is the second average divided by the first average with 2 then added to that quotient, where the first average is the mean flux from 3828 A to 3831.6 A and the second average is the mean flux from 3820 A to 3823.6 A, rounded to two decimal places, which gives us 3.13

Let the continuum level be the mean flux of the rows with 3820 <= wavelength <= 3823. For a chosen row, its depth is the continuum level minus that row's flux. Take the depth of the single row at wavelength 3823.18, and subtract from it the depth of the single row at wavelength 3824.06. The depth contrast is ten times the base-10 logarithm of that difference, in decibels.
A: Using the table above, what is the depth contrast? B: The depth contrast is 3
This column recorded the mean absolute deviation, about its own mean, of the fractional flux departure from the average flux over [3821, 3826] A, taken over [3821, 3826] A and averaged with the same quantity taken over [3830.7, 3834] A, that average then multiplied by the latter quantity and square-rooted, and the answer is 0.035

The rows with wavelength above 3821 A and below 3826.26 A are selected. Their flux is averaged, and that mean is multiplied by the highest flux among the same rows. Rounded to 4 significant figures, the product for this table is 1246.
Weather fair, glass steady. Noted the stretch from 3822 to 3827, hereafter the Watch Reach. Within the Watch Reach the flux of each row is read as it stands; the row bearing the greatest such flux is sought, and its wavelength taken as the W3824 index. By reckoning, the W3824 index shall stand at 3825.82 A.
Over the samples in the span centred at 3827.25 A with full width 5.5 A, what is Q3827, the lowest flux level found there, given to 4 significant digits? 28.54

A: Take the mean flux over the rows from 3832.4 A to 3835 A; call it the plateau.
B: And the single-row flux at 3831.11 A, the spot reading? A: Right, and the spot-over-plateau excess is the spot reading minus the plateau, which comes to -2.2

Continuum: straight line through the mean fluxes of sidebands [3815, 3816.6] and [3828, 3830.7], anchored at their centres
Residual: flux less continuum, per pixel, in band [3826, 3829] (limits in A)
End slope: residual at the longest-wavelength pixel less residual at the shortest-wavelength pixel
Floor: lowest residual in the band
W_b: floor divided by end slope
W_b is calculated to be -0.6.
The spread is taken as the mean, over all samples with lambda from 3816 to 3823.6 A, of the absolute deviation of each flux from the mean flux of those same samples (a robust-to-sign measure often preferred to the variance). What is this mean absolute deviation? 1.04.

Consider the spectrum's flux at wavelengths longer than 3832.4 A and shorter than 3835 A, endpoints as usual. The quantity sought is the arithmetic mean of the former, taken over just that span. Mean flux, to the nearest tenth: 28.7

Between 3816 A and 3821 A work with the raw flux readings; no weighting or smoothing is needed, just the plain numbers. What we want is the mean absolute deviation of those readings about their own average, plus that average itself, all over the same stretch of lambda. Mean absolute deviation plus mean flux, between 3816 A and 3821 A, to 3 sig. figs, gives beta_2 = 33.9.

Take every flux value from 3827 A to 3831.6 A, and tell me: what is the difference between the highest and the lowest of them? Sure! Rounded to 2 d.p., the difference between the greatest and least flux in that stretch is 4.68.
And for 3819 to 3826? 5.76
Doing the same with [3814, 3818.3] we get 3.09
